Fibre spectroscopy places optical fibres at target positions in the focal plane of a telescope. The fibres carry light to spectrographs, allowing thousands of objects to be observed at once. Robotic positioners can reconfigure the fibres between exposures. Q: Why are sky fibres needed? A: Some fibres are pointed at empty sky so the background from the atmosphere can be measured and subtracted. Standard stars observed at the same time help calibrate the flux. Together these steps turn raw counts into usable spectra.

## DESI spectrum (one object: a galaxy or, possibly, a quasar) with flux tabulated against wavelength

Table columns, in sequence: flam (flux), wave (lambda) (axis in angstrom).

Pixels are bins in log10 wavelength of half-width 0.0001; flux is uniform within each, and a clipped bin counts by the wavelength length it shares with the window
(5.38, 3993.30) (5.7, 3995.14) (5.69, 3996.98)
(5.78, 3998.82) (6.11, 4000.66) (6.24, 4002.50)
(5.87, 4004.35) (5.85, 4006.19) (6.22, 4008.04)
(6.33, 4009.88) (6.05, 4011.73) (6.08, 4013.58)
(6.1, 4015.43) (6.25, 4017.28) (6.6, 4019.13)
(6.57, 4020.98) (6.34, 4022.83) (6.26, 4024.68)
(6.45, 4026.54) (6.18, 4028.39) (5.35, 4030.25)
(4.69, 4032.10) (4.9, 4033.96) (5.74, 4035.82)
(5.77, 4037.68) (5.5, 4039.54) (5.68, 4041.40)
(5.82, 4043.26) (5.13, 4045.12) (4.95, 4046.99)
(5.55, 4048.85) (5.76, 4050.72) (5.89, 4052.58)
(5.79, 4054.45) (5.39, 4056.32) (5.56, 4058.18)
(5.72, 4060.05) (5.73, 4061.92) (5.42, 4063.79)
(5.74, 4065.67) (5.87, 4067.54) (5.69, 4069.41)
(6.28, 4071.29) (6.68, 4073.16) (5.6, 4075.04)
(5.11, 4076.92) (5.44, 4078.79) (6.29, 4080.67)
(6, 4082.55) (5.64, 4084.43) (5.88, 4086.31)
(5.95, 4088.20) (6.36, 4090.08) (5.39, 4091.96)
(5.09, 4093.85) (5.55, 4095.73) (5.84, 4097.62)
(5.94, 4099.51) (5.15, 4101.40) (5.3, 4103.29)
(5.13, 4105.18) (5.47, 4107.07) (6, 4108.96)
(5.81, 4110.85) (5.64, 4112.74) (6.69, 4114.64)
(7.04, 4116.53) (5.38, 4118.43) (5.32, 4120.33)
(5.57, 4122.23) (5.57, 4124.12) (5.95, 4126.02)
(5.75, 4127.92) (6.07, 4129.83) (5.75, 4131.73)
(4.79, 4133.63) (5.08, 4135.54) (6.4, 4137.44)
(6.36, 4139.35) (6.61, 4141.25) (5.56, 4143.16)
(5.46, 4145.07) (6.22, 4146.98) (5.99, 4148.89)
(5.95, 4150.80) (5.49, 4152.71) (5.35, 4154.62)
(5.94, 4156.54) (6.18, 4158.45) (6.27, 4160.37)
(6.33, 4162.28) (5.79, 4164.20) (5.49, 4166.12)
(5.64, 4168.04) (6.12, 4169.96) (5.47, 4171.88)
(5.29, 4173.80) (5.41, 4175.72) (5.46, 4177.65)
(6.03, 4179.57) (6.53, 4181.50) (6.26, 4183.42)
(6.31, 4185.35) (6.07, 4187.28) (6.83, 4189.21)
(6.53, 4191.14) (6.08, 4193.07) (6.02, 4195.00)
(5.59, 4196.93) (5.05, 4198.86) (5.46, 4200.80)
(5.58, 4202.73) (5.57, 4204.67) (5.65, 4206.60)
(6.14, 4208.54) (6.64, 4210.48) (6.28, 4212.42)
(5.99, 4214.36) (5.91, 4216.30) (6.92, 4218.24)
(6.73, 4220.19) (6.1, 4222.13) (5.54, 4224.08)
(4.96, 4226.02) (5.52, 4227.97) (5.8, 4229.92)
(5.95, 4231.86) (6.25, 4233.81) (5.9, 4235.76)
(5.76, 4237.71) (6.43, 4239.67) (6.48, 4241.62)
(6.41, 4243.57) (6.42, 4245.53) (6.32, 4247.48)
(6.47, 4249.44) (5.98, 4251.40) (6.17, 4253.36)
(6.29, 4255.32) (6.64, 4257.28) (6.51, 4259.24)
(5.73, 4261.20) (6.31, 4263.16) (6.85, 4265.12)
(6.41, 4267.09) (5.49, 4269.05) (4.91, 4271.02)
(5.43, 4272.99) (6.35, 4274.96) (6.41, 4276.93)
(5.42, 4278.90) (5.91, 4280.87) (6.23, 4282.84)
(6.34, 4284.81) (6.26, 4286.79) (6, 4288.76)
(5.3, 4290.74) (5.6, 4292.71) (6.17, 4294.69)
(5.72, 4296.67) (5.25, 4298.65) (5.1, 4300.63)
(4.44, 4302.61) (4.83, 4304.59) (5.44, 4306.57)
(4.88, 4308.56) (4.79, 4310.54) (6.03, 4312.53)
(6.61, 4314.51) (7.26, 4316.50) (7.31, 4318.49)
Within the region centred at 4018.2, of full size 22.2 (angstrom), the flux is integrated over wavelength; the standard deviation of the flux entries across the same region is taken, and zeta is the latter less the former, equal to -139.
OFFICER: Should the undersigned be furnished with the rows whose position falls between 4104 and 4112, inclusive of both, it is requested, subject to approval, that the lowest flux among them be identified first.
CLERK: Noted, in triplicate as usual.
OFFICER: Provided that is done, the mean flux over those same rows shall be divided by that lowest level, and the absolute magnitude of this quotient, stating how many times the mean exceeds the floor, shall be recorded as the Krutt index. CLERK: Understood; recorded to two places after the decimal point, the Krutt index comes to 1.09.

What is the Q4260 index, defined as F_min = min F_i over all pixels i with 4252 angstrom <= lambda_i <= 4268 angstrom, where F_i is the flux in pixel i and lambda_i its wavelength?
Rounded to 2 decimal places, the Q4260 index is 5.73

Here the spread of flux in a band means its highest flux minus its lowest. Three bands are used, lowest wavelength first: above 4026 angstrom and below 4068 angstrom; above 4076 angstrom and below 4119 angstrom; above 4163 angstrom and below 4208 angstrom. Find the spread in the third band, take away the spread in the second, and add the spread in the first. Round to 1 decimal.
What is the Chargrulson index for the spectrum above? 1.6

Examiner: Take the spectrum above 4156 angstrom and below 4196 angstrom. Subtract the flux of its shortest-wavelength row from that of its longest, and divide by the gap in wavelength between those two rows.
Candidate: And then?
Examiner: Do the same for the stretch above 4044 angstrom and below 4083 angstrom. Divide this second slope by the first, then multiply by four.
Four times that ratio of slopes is 45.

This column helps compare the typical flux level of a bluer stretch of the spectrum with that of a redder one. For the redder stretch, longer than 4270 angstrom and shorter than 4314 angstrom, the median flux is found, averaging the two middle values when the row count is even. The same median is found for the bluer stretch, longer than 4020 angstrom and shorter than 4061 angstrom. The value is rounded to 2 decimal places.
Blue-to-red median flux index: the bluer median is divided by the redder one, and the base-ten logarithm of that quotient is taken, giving 0.02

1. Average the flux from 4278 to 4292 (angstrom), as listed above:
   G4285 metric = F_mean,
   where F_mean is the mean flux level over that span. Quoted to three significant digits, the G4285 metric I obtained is 5.92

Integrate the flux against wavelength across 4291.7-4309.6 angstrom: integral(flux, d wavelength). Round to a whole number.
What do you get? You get 94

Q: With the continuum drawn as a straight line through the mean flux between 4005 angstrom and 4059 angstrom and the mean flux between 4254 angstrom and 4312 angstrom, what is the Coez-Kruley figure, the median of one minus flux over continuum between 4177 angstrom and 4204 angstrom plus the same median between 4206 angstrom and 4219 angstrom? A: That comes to -0.11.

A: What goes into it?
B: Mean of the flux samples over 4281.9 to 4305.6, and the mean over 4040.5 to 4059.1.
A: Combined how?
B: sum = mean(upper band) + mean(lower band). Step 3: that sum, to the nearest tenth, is 11.2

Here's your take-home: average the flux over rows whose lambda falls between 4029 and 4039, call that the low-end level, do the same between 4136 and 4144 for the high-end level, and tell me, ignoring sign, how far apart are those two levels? 0.9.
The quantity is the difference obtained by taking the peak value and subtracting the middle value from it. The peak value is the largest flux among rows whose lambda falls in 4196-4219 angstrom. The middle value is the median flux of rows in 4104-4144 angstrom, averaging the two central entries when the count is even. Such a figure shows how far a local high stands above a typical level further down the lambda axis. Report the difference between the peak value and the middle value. 1.17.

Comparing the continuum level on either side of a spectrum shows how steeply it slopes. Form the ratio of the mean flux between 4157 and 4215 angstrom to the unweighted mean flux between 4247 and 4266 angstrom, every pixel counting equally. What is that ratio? 0.94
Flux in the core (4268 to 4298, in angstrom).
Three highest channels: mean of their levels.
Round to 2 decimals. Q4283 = 6.37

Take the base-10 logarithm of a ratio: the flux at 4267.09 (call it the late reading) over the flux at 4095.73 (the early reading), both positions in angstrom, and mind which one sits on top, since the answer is 0.06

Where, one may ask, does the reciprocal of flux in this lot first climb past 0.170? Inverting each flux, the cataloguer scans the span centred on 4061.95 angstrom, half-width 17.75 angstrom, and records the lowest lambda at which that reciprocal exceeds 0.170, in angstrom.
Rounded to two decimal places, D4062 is 4045.12 angstrom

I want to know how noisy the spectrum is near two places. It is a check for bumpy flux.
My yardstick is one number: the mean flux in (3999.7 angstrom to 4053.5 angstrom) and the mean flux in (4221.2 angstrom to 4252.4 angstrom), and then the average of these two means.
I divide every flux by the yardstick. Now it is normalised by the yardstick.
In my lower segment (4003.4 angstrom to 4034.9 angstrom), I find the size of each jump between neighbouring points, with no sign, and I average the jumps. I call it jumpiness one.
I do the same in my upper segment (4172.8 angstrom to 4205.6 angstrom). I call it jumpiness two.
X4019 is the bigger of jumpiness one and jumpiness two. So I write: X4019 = 0.051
